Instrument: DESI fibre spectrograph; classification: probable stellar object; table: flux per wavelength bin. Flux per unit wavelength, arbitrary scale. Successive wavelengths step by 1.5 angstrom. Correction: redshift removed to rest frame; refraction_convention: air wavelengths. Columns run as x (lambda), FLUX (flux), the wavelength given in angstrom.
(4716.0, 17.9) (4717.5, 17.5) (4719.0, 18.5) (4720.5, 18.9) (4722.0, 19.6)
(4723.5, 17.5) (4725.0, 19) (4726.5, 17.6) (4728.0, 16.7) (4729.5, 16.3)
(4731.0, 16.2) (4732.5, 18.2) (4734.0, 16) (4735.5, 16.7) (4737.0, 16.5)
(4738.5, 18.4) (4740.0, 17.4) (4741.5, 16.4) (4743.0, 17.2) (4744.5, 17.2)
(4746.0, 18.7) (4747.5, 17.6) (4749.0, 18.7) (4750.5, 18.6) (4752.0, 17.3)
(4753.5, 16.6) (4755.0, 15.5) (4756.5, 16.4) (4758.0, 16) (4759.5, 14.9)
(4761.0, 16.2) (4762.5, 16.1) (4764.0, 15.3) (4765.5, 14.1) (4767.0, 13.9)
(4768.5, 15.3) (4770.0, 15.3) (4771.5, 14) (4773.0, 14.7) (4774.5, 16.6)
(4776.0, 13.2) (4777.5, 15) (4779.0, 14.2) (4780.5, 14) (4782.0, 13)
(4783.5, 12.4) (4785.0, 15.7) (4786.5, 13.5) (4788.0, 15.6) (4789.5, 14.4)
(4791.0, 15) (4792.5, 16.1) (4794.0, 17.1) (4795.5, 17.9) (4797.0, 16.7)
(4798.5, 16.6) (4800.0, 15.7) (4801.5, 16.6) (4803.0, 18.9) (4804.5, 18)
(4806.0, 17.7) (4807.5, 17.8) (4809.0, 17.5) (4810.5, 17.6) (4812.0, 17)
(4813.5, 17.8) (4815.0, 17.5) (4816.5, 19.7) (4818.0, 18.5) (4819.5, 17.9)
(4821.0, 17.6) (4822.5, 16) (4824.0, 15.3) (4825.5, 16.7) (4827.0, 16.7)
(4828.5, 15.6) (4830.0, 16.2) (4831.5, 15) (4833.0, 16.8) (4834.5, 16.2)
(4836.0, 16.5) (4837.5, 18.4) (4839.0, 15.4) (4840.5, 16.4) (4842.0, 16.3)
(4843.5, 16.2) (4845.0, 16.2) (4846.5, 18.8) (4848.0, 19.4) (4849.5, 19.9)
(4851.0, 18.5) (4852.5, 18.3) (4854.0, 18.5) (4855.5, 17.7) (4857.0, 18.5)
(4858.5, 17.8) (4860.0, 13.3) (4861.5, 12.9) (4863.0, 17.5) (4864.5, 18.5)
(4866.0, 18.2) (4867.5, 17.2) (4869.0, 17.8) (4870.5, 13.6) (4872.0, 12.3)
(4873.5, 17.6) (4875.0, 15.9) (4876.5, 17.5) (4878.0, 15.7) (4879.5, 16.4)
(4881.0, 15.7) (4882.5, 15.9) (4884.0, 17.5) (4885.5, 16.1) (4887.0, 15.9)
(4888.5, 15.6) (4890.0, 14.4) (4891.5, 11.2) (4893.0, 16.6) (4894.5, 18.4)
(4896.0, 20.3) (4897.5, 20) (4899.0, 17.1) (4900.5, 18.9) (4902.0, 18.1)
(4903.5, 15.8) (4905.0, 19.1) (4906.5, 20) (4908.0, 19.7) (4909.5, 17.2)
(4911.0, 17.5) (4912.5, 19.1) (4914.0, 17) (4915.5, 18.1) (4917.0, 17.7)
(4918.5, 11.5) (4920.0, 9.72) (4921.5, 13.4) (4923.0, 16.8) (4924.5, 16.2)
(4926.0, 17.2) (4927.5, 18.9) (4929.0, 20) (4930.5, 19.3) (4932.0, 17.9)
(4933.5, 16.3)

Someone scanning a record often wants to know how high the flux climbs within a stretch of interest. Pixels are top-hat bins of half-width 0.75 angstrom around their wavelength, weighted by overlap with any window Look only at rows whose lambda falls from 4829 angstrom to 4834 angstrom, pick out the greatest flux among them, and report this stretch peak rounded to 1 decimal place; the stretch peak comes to 16.8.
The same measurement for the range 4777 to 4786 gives 15.7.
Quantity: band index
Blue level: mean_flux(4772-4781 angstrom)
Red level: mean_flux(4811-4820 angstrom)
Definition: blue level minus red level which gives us -3.4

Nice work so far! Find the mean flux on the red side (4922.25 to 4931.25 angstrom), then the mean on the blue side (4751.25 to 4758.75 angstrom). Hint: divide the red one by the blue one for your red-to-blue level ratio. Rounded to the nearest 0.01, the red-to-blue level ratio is 1.10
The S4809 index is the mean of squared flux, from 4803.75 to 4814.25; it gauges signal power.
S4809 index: 311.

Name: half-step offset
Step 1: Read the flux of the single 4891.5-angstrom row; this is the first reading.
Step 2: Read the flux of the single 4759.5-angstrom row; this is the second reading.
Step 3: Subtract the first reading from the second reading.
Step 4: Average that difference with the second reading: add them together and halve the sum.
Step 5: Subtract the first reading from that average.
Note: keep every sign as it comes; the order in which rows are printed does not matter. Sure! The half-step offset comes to -1.9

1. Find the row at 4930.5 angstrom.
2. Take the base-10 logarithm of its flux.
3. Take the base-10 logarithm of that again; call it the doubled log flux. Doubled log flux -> 0.11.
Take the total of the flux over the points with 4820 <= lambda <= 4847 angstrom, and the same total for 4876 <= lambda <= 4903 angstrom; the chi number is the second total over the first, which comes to 1.02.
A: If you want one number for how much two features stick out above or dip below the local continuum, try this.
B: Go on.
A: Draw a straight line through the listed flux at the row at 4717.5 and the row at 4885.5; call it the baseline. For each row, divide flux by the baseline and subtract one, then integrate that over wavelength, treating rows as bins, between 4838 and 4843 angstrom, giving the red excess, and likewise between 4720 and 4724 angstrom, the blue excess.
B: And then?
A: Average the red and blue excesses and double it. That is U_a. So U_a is 0.19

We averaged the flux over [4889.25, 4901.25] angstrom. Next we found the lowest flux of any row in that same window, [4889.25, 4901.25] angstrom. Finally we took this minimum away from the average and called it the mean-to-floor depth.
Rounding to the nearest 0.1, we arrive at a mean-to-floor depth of 5.9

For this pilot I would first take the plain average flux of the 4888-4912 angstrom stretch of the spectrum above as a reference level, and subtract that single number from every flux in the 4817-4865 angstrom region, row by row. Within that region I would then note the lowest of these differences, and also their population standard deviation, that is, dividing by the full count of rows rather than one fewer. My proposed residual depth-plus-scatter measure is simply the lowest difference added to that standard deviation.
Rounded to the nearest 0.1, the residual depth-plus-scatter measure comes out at -3.0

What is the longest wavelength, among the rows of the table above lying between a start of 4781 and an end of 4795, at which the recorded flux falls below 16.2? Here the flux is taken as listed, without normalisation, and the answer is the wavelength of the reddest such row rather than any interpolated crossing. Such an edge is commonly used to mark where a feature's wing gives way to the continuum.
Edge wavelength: 4792.5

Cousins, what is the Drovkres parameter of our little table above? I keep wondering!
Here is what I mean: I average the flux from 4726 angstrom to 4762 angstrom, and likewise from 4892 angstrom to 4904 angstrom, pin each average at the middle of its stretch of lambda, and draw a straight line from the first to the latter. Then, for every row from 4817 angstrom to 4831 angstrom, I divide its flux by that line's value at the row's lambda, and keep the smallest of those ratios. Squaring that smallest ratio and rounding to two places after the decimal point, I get 0.76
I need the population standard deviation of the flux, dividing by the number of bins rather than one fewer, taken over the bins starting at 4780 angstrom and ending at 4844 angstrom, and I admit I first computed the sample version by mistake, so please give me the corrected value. 1.5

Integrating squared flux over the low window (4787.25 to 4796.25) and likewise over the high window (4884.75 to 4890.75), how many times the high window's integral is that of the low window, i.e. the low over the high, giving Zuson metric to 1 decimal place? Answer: 1.6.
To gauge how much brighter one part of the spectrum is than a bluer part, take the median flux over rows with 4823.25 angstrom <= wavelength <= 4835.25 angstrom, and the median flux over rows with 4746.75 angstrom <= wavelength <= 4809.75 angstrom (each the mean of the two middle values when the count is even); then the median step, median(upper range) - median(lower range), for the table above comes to 0.35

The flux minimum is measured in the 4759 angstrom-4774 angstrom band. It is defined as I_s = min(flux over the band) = 13.9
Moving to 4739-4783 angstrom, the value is 13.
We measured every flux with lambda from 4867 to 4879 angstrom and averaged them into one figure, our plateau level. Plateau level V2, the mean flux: 15.9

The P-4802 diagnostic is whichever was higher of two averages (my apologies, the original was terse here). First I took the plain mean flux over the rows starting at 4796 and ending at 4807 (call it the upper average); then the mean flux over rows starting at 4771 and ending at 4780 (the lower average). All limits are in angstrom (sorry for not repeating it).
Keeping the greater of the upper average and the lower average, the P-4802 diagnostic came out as 17.2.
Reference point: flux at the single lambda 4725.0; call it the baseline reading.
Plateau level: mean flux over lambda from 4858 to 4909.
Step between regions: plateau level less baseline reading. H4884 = -2.3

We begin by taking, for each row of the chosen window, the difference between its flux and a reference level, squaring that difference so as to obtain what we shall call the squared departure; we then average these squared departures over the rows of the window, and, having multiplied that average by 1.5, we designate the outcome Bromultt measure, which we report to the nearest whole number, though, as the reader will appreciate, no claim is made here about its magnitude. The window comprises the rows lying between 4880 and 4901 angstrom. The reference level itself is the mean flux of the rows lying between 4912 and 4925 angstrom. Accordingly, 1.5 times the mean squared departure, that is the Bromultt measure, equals 10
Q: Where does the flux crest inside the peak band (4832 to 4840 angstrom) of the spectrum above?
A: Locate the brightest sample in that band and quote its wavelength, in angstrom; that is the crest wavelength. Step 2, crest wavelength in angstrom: 4837.5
